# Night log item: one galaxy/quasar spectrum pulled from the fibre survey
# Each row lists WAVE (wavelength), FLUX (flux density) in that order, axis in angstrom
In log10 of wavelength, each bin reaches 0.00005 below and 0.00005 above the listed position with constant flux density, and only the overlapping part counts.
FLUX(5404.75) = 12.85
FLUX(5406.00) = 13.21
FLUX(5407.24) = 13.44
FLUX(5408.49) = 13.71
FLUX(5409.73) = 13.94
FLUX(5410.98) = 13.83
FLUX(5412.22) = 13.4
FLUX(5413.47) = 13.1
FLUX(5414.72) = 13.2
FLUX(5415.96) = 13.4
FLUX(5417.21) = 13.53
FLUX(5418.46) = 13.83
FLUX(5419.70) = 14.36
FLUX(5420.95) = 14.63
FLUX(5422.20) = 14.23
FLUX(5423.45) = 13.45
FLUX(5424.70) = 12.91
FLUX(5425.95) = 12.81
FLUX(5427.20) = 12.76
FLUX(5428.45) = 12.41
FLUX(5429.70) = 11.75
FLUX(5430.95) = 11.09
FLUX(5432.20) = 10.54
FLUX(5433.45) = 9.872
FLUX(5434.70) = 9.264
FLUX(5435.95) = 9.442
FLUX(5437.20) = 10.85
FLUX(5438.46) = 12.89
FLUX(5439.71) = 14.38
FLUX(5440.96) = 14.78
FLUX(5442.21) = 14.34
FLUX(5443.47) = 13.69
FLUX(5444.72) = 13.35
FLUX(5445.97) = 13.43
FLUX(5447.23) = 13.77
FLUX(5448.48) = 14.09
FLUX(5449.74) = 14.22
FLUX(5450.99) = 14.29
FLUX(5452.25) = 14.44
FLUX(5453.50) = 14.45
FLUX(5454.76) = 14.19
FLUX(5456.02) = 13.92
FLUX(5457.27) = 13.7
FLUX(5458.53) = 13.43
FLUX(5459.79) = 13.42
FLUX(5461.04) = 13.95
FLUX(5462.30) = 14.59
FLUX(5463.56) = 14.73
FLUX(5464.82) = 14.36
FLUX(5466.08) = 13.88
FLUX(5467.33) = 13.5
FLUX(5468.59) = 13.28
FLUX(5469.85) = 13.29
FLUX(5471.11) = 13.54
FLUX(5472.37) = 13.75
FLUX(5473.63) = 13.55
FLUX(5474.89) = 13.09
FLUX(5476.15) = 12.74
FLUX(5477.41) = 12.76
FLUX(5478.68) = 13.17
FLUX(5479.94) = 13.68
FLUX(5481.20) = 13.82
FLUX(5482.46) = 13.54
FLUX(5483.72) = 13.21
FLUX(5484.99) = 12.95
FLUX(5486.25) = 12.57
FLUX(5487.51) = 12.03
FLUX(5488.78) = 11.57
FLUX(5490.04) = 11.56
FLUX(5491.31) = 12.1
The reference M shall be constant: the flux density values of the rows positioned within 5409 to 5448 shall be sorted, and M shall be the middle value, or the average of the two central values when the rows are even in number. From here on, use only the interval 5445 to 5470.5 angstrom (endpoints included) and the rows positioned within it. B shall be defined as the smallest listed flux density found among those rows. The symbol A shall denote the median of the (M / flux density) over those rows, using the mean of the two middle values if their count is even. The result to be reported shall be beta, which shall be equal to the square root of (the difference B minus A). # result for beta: 3.510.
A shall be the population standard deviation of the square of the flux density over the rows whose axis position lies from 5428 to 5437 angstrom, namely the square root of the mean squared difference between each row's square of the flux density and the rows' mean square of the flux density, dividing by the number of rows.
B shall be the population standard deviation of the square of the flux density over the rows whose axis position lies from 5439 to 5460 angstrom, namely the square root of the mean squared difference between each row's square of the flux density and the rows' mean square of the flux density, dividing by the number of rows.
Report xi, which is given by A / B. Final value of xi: 2.0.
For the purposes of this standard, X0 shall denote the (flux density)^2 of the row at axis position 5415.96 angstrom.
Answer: 180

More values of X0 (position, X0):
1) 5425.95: 164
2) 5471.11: 183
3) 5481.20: 191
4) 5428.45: 154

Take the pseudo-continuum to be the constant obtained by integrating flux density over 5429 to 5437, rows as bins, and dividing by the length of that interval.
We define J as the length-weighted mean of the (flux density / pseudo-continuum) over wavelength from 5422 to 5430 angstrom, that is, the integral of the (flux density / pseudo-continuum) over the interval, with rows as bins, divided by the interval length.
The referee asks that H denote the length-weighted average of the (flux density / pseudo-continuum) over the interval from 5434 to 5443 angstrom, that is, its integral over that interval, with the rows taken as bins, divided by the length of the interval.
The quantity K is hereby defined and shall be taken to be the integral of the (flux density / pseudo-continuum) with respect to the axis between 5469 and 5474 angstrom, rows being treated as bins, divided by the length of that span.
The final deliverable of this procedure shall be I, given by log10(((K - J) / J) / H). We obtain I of -1.37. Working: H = 1.18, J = 1.24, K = 1.30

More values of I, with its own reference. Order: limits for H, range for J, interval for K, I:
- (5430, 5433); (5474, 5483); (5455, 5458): -1.38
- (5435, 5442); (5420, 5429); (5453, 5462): -1.48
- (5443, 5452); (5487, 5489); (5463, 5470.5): -0.89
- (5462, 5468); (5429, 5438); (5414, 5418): -0.69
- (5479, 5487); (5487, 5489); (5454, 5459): -0.87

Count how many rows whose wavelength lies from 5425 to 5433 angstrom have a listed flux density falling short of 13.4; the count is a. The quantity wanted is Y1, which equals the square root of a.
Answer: 2.4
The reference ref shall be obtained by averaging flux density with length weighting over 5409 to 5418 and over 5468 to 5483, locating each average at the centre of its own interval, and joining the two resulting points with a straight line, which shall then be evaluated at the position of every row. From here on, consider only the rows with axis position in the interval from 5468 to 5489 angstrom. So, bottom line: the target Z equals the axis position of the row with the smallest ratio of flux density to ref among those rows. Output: 5488.78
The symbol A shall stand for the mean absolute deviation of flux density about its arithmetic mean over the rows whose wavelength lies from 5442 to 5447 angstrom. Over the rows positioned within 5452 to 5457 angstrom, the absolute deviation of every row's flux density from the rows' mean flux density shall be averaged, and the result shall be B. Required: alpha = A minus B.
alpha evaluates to 0.12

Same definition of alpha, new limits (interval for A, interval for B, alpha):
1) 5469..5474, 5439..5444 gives -0.18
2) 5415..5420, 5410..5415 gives 0.08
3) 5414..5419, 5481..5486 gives -0.11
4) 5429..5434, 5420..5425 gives -0.02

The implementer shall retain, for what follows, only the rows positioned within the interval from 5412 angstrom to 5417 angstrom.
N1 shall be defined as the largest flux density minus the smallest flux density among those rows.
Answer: 0.30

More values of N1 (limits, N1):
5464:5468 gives 0.86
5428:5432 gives 1.32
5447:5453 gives 0.67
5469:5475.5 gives 0.66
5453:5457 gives 0.53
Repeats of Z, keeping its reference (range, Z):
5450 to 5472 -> 5468.59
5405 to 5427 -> 5425.95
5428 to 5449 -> 5434.70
